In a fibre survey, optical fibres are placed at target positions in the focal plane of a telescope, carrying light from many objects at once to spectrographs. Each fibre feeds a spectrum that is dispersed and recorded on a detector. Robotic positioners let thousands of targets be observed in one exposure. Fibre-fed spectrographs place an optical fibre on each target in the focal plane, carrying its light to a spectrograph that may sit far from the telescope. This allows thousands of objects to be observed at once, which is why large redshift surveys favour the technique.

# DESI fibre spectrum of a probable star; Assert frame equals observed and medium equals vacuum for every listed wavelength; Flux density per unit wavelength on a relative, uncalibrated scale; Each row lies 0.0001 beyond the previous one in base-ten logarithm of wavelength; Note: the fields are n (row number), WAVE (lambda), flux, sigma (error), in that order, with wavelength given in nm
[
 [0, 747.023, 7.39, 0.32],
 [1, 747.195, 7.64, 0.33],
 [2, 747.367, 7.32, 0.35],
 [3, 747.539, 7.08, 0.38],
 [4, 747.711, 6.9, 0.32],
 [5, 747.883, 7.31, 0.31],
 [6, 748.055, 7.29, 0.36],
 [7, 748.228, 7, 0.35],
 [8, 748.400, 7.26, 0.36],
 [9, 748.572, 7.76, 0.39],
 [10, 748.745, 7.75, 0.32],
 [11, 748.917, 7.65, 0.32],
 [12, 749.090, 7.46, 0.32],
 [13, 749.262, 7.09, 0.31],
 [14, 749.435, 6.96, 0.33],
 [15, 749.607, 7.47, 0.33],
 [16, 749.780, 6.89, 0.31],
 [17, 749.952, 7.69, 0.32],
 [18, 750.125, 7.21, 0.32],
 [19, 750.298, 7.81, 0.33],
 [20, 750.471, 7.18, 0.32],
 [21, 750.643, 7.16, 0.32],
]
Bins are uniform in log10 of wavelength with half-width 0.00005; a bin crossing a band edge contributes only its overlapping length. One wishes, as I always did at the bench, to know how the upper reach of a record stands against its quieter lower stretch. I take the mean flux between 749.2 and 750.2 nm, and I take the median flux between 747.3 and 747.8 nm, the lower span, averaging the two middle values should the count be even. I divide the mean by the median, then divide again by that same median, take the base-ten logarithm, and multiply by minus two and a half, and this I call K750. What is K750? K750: 2.10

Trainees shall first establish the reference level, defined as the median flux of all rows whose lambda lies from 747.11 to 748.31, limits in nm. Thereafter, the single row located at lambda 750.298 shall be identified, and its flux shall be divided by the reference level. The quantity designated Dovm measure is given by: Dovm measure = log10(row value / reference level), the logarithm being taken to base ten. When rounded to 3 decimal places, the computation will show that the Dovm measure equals 0.030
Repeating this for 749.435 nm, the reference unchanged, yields -0.020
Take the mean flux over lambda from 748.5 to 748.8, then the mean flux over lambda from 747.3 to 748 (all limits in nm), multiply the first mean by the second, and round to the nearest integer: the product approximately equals 55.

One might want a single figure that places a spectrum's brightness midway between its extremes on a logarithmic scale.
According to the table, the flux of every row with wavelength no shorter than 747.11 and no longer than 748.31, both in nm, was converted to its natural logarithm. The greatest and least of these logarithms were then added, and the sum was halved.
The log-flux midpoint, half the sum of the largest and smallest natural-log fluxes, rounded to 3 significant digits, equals 1.98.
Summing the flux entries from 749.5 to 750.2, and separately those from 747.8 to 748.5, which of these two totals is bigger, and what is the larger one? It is 29.3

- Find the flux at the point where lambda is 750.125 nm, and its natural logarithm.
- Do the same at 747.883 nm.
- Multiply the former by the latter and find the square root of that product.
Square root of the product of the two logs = 1.982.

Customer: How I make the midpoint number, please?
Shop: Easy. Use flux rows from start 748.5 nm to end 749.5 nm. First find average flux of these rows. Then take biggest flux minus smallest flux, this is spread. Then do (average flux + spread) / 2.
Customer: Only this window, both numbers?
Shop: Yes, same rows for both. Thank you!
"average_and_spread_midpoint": 4.12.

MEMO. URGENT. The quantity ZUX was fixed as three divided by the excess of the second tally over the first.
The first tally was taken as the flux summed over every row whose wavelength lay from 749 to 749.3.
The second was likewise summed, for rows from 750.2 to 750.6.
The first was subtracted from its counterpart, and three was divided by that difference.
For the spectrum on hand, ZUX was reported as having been 7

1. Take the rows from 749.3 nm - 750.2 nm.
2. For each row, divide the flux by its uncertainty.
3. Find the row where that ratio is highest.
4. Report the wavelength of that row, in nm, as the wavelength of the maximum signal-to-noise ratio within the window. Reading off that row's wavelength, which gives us 749.952 nm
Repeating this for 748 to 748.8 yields 748.745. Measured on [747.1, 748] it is 747.883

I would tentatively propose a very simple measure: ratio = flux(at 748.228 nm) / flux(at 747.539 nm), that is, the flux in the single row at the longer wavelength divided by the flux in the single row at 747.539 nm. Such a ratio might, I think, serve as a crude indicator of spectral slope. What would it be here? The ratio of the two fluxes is 0.99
